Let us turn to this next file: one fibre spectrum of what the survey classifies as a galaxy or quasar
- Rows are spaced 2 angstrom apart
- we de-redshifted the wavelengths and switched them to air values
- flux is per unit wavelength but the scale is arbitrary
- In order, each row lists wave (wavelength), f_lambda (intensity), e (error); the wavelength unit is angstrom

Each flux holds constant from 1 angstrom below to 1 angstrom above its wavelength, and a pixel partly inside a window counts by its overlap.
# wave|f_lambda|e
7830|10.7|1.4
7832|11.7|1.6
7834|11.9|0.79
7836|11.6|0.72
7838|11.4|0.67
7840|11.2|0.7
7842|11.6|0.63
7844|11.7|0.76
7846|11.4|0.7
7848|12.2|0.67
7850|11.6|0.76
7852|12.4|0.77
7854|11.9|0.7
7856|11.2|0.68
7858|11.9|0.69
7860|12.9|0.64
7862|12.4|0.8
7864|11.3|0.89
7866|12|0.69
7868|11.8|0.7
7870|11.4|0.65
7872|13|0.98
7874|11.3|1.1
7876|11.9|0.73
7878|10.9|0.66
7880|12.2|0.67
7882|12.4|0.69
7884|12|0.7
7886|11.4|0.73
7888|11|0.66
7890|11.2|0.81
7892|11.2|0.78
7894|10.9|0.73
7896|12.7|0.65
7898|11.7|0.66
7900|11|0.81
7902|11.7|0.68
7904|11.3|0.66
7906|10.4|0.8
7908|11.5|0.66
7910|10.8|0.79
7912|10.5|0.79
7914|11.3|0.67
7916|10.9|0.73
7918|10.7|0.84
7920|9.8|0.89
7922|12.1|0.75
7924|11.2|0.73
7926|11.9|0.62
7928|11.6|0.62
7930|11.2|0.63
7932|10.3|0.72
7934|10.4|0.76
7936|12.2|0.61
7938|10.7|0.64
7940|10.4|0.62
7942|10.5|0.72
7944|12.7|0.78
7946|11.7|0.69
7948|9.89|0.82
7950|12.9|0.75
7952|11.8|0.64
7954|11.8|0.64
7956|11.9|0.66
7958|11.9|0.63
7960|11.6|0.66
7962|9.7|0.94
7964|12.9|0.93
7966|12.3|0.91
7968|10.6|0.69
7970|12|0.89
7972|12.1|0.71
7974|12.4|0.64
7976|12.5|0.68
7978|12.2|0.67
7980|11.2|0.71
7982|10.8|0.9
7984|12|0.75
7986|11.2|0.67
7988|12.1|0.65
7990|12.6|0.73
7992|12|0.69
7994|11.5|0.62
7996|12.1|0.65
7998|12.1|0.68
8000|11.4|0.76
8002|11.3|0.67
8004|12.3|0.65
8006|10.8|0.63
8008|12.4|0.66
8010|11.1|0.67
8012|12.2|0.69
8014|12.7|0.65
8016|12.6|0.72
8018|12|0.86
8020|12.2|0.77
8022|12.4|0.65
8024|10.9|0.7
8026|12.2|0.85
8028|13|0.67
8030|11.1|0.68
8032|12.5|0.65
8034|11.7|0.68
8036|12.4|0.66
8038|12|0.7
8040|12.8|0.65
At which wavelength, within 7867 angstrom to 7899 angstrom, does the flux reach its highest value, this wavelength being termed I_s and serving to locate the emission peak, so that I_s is 7872 angstrom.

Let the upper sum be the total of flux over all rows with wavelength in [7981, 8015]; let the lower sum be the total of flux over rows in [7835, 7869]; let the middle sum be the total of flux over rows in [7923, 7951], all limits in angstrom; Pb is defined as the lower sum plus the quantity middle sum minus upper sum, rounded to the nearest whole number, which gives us 157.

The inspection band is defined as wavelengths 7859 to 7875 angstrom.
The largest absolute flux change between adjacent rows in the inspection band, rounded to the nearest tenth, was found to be 1.7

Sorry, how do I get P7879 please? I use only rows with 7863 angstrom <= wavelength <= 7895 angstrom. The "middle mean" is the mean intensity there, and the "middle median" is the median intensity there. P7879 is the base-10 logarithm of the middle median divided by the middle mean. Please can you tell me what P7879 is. -0.008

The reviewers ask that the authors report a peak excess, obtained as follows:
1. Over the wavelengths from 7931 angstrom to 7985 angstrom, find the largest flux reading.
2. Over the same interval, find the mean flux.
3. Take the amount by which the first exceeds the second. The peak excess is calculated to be 1.37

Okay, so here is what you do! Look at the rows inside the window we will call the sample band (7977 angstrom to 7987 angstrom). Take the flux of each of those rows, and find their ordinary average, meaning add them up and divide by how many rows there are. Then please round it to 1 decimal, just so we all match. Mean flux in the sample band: 11.5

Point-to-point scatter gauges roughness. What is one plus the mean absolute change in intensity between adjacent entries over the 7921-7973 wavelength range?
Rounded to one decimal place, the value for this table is 2.0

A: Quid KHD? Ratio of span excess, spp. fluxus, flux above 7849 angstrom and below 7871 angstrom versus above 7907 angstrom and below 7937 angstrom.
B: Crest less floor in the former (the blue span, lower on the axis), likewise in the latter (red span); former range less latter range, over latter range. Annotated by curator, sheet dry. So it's -0.29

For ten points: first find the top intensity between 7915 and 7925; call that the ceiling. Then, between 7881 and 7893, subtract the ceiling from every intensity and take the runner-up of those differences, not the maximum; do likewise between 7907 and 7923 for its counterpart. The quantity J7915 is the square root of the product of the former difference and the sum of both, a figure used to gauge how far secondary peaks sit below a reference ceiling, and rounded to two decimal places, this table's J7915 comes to 0.26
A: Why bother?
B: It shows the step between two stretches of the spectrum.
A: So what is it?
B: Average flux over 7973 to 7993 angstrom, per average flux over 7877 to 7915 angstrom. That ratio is 1.05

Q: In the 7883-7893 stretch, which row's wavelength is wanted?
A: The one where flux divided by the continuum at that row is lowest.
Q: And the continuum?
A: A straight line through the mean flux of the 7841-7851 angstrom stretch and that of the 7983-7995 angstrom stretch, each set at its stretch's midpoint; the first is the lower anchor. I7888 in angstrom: 7888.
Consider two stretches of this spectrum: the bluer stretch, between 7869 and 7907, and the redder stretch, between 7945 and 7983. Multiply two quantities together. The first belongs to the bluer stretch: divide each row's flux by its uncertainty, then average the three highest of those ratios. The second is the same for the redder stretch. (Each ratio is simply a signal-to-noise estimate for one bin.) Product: 351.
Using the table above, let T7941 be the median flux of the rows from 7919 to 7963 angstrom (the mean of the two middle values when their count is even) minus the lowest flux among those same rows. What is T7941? 1.9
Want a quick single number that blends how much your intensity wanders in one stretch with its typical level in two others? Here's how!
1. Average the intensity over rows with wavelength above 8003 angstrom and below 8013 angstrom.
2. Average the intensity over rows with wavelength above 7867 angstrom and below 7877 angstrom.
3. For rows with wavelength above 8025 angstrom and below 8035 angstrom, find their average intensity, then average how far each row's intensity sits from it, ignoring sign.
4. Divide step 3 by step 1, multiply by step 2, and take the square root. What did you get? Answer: 0.75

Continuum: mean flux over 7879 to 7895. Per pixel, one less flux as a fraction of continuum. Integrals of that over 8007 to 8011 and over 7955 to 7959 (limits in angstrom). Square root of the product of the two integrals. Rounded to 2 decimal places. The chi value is 0.10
